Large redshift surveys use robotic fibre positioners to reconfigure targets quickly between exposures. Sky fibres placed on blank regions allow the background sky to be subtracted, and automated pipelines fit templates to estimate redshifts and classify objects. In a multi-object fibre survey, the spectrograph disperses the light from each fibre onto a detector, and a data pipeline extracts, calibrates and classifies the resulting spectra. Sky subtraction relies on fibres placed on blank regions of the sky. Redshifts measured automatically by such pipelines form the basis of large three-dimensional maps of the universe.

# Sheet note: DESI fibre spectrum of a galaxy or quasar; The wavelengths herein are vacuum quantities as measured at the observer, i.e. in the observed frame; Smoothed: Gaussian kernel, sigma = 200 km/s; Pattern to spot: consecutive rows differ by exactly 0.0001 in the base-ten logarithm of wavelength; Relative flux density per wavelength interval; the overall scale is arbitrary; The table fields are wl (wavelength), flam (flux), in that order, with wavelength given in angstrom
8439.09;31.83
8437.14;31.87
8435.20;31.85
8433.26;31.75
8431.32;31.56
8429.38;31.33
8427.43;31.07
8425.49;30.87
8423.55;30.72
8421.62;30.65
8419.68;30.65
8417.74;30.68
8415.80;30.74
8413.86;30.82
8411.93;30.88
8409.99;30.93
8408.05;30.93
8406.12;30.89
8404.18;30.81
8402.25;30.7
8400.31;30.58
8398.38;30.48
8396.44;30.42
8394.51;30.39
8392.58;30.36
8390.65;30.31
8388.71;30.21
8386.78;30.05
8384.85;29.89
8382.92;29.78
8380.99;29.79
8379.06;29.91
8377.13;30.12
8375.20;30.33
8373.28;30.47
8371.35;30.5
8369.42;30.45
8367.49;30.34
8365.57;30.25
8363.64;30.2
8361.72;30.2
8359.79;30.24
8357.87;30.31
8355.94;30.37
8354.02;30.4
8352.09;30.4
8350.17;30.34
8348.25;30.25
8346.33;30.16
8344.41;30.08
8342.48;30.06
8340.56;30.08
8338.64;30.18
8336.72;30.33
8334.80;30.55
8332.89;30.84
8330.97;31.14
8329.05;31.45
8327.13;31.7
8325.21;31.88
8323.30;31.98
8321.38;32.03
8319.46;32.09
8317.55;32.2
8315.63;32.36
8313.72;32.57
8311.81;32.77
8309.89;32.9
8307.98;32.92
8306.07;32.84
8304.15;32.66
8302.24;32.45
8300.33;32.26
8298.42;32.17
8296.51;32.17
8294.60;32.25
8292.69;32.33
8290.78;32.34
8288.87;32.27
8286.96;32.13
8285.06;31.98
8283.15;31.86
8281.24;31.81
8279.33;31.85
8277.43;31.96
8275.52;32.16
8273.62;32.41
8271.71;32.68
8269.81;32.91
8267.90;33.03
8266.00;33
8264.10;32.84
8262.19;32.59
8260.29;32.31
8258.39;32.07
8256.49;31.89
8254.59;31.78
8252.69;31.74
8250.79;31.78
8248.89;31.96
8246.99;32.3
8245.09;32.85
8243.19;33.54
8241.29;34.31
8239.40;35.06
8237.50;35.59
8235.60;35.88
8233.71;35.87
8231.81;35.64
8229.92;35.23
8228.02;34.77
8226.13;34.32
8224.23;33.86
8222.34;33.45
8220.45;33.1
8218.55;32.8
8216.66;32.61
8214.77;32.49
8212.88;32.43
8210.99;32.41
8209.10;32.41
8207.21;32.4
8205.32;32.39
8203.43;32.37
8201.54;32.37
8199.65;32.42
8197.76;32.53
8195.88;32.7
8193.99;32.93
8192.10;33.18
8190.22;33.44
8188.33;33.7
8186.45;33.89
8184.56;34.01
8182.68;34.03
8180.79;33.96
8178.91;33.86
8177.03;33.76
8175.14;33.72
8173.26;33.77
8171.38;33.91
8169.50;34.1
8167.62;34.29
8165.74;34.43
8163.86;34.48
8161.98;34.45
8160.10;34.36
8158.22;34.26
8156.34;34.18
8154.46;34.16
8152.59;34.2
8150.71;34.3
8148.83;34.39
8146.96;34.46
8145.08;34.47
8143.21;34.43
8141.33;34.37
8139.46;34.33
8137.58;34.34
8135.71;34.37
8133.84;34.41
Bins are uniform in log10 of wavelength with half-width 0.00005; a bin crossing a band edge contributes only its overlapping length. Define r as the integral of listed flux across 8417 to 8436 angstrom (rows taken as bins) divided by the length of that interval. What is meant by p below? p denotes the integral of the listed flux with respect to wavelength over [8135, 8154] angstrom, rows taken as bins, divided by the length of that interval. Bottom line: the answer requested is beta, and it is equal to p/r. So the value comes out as 1.10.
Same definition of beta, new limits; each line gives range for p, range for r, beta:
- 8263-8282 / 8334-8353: 1.07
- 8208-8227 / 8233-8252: 0.97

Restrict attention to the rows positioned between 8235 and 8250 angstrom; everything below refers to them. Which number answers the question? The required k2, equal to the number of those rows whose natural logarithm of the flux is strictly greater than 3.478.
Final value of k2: 6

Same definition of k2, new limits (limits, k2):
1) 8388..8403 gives 0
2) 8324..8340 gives 0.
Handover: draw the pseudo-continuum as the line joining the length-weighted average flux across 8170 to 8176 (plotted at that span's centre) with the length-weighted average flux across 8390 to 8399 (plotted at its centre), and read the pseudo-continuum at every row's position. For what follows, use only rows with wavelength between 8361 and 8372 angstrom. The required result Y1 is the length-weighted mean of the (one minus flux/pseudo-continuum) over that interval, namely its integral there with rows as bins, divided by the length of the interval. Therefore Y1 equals 0.017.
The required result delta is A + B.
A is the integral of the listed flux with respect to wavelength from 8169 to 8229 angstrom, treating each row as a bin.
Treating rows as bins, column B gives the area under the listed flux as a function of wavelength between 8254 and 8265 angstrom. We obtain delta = 2350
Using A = 1995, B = 355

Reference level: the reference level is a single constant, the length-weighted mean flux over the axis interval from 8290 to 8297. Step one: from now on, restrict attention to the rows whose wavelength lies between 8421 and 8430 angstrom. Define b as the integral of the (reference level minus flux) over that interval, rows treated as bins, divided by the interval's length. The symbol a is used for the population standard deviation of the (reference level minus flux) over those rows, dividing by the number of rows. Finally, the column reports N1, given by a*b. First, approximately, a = 0.25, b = 1.4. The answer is 0.33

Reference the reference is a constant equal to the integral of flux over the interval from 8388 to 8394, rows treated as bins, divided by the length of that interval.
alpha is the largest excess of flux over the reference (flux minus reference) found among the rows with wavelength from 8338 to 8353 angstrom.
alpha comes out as 0.1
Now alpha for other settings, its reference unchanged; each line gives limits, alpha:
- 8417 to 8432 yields 1.3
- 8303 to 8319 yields 2.6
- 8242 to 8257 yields 3.3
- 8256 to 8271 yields 2.7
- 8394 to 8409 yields 0.6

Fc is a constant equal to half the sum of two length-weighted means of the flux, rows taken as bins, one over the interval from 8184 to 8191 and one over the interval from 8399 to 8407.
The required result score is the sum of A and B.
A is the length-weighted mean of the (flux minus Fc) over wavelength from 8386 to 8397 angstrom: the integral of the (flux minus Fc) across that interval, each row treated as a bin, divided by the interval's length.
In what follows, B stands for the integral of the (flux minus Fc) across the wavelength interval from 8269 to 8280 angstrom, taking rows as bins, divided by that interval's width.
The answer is -2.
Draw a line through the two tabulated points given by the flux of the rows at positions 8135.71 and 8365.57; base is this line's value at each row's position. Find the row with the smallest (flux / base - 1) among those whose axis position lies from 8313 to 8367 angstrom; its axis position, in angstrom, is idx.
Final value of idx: 8340.56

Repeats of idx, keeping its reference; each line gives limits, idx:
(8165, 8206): 8201.54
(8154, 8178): 8175.14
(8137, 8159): 8137.58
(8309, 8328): 8327.13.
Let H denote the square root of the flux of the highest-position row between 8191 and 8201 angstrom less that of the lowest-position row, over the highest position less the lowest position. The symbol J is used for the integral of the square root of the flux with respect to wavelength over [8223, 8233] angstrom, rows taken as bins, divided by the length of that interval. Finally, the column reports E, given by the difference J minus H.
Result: 5.90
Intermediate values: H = -0.009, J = 5.89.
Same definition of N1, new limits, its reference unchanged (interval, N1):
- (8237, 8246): -1.92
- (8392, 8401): 0.14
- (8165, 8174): -0.44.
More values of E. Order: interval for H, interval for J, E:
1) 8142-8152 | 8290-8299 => 5.68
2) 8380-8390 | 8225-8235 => 5.93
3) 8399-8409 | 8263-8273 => 5.73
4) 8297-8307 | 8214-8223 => 5.73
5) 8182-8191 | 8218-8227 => 5.79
